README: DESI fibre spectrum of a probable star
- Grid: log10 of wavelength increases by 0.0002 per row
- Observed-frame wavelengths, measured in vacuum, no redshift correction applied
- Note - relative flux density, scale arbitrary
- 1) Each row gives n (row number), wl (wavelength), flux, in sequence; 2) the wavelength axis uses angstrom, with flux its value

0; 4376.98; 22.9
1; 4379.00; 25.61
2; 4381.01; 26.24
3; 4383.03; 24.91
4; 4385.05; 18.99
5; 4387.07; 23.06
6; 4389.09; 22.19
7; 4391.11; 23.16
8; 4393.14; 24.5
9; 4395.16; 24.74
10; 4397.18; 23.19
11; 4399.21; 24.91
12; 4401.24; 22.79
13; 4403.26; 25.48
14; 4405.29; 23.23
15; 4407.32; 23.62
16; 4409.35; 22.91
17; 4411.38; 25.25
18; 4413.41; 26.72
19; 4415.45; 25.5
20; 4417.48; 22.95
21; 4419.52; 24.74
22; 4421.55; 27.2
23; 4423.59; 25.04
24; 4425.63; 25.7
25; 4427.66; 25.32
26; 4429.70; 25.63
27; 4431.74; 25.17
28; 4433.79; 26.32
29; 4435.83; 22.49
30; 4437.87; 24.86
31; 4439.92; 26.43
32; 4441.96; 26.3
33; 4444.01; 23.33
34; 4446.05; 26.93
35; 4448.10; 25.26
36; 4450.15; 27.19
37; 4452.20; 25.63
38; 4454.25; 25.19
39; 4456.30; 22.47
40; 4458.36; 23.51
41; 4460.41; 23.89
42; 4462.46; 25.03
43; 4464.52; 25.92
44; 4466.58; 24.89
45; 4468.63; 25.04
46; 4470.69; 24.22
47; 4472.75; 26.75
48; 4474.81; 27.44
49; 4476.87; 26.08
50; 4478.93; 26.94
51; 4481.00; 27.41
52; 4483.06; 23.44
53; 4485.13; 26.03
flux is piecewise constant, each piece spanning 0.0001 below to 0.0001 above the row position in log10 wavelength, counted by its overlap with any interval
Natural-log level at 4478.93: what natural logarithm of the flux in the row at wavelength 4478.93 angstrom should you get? 3.29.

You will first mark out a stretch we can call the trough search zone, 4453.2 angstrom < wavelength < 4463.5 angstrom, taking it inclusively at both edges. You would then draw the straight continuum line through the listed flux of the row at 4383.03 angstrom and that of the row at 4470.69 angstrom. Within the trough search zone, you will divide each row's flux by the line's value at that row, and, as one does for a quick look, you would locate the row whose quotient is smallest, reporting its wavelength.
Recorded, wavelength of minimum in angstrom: 4456.30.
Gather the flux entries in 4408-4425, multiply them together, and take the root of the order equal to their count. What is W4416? 25.0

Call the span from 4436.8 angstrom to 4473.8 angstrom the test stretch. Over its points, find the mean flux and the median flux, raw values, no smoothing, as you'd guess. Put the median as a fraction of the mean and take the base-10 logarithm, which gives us -0.001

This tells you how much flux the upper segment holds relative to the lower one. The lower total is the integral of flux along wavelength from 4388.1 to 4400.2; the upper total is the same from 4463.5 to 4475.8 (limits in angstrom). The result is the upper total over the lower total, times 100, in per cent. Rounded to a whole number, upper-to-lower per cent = 110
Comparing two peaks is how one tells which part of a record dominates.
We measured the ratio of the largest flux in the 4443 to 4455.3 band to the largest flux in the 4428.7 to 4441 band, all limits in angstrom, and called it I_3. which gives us 1.03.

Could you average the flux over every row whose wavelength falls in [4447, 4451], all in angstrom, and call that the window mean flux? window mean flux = 26.2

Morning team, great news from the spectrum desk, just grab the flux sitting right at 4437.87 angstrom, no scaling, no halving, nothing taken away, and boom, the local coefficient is 24.86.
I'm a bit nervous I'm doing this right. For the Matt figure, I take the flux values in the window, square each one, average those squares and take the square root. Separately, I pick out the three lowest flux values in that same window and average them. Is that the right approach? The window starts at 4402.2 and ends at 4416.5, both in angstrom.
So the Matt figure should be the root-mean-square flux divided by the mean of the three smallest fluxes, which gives 1.06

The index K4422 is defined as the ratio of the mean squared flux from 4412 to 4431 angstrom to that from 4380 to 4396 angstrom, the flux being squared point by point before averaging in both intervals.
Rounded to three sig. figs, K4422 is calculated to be 1.17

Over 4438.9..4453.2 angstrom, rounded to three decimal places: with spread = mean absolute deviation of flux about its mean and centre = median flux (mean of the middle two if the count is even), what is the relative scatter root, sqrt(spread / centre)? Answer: 0.192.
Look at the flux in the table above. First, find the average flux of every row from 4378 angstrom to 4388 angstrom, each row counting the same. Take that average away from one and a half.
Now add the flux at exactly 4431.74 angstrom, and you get 2.9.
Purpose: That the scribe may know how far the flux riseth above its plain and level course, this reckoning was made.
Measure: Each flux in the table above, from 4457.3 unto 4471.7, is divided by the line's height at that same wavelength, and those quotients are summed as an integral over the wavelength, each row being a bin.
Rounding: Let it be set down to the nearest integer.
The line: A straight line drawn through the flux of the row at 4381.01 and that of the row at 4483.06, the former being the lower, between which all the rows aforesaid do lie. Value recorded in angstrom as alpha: 15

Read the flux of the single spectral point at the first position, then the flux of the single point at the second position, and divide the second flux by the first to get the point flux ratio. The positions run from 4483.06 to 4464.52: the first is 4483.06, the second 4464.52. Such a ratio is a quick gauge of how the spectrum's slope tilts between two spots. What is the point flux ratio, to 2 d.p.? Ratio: 1.11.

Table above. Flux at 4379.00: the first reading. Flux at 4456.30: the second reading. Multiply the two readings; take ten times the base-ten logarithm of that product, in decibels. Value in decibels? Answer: 27.6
